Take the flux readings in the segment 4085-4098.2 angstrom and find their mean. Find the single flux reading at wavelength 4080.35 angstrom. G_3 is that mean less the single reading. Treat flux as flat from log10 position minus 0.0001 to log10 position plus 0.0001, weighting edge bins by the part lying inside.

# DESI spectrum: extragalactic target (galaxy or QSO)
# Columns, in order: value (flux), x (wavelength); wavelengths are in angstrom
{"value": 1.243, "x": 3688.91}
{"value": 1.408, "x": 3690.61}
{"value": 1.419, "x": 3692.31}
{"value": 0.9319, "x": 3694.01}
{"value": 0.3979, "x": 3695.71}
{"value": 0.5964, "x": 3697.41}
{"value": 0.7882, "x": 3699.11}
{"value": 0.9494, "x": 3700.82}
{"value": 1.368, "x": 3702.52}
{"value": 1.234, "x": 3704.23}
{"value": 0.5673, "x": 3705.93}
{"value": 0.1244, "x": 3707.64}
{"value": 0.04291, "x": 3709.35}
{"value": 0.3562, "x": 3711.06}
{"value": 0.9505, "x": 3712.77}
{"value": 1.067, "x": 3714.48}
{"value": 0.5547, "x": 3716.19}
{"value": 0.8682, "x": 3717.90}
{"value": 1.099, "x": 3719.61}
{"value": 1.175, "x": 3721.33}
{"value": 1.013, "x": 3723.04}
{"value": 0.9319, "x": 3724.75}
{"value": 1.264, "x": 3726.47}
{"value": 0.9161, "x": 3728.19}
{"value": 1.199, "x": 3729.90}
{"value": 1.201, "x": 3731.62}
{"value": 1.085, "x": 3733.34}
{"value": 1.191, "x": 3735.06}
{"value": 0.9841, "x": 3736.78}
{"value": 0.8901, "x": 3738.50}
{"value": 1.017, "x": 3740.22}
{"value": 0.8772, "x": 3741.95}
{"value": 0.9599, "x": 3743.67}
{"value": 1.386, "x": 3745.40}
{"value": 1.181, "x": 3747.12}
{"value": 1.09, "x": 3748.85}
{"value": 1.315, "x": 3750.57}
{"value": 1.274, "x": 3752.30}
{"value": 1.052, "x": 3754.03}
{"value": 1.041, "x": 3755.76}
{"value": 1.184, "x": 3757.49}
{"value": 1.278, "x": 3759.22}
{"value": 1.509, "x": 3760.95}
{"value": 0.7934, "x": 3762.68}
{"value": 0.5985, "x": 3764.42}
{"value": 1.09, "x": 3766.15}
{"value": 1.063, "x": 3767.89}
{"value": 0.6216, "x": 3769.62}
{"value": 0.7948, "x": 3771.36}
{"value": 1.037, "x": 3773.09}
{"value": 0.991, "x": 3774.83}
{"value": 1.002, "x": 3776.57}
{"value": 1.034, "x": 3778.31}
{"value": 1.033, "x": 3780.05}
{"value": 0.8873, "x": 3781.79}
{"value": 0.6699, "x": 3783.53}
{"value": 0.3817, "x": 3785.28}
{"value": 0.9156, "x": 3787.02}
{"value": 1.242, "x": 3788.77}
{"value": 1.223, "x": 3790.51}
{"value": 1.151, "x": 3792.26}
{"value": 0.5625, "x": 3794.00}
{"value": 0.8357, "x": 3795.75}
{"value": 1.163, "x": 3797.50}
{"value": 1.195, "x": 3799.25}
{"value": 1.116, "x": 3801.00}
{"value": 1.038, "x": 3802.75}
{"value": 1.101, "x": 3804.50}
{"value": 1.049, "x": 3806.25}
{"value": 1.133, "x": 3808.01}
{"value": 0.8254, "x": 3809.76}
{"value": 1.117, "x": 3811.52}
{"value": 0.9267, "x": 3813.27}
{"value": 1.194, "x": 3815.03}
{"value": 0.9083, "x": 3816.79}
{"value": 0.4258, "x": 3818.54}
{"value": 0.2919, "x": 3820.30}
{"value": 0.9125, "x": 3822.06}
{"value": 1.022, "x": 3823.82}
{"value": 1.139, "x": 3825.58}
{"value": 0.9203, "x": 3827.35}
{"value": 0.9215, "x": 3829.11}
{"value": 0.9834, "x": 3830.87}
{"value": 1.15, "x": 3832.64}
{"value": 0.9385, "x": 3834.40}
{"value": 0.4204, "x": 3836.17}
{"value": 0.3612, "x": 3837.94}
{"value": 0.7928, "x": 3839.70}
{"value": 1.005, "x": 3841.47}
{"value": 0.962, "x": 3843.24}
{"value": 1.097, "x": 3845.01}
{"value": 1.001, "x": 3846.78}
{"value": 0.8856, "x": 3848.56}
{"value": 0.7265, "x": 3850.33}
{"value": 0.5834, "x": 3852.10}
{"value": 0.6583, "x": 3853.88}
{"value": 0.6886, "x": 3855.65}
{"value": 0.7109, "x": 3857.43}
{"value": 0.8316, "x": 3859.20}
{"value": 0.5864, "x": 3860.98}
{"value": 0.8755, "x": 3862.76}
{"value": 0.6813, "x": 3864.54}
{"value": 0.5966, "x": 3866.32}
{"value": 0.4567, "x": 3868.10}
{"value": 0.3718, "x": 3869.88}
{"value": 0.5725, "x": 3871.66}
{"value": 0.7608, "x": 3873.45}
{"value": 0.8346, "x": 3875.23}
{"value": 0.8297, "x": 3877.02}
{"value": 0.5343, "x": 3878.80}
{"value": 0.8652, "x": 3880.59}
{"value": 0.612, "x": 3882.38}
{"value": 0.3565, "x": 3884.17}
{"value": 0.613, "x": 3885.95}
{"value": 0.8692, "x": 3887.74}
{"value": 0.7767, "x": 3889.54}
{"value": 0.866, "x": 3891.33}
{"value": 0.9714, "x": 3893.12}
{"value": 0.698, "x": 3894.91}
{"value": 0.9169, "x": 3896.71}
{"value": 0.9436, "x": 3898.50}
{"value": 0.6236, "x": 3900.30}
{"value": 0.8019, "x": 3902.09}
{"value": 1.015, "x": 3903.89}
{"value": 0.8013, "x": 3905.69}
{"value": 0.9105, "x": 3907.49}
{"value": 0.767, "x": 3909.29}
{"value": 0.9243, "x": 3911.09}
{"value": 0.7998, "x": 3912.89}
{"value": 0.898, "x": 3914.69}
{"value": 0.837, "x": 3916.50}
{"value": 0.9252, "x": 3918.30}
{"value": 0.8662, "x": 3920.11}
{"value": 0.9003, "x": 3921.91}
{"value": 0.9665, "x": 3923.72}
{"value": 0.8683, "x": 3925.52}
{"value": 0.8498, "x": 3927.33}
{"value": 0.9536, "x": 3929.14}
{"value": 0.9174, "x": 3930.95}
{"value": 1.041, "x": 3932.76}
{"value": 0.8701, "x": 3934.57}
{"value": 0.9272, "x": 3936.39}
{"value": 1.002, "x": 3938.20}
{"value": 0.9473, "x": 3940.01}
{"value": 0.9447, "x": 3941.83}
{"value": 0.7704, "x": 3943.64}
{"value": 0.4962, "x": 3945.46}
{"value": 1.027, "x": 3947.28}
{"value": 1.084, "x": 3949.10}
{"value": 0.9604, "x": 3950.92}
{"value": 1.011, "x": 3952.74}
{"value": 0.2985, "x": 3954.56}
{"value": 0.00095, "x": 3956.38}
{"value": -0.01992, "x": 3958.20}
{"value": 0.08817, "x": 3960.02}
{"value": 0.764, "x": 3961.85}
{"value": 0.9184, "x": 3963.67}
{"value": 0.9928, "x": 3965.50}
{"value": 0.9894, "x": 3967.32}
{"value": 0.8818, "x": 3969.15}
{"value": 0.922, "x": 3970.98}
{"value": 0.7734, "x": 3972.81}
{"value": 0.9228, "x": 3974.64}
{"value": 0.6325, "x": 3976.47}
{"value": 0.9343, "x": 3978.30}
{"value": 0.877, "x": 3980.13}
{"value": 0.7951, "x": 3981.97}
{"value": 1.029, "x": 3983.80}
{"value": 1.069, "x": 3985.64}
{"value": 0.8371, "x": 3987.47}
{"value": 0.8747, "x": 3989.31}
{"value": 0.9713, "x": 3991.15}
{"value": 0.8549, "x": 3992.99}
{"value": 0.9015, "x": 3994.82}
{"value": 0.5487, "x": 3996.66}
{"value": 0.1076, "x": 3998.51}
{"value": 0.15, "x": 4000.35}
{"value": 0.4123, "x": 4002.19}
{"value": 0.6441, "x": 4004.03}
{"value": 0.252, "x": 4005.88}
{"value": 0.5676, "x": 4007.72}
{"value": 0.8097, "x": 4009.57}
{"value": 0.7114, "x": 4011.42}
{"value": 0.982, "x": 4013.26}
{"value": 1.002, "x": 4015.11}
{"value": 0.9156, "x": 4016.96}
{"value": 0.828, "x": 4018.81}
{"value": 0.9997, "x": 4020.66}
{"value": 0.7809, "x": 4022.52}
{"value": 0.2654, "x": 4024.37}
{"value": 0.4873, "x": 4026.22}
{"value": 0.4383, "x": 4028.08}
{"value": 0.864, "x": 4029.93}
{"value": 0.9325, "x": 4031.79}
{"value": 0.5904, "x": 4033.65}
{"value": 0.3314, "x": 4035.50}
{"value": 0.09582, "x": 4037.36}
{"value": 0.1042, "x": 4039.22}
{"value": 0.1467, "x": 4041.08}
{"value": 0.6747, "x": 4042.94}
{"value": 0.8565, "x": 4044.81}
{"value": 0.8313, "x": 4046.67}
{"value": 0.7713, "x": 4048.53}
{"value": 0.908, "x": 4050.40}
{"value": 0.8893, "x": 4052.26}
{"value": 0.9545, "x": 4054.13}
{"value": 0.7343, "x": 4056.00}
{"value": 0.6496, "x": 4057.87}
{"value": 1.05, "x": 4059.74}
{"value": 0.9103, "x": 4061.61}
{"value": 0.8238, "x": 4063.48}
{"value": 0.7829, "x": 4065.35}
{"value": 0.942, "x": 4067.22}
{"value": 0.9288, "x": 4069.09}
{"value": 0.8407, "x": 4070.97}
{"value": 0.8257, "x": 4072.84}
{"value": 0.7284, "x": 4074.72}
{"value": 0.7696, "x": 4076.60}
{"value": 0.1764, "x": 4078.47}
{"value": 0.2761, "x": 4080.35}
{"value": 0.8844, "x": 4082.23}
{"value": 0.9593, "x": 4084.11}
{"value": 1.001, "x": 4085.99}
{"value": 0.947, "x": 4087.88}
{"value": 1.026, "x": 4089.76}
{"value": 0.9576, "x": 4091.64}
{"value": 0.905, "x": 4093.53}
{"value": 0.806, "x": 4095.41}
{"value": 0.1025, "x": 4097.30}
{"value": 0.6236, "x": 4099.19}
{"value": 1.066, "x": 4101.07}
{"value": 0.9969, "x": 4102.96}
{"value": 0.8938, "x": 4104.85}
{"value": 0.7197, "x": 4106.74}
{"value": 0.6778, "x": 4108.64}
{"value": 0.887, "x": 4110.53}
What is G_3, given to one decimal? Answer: 0.5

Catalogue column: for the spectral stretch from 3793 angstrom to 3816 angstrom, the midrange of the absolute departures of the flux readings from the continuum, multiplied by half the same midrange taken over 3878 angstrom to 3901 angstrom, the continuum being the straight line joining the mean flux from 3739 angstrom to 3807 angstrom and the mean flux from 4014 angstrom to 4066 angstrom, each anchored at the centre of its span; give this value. 0.032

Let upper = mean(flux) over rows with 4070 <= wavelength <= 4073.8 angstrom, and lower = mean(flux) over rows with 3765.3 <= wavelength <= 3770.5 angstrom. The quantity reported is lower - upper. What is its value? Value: 0.09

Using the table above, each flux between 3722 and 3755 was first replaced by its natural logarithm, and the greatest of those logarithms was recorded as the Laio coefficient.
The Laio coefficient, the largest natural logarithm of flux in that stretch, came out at 0.33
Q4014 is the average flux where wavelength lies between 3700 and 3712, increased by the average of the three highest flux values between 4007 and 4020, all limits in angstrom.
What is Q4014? 1.63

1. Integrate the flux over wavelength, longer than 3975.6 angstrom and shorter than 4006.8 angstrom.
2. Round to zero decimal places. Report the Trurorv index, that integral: 22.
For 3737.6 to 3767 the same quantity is 32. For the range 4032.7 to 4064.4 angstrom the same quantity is 21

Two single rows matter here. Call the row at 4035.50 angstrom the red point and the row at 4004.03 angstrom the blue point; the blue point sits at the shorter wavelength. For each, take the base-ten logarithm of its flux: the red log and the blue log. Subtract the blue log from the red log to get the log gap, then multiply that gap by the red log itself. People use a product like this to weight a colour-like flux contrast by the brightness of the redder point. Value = 0.138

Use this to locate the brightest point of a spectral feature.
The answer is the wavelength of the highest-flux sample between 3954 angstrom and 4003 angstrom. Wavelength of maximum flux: 3985.64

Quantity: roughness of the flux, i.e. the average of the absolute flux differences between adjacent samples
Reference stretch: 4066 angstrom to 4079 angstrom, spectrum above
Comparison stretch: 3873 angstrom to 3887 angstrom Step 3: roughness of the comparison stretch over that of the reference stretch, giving 1.5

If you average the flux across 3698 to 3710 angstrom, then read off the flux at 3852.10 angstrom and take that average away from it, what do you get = -0.1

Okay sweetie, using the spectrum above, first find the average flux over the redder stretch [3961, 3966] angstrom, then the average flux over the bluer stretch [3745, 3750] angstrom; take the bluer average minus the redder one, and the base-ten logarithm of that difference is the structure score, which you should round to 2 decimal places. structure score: -0.49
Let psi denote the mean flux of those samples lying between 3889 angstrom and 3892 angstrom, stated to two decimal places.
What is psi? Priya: 0.82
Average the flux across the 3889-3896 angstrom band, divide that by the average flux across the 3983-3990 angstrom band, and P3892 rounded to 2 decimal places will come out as 0.87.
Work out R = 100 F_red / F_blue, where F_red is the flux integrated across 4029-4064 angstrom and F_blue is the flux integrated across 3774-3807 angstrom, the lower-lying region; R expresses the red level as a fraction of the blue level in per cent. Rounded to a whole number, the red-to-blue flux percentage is 75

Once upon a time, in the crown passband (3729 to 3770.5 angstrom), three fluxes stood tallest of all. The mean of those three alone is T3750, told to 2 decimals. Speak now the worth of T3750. 1.40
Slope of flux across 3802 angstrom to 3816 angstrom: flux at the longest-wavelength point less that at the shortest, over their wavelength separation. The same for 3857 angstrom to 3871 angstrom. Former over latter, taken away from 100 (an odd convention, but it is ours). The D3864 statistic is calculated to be 100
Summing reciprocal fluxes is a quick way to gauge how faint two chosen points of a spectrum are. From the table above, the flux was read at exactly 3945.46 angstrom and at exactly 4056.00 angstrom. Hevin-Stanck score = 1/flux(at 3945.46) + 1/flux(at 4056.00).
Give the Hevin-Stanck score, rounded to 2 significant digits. 3.4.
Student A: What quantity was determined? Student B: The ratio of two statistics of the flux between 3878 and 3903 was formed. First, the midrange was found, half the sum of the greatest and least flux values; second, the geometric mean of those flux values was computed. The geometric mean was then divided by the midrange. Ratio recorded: 1.09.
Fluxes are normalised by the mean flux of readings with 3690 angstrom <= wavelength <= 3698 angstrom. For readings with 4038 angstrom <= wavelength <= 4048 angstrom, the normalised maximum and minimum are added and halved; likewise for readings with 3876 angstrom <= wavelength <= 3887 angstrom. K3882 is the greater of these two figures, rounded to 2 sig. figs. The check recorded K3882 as 0.64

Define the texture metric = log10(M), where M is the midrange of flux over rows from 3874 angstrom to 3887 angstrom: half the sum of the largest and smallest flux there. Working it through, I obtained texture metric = -0.21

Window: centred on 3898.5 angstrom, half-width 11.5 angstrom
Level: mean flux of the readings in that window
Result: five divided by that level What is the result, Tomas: 5.9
